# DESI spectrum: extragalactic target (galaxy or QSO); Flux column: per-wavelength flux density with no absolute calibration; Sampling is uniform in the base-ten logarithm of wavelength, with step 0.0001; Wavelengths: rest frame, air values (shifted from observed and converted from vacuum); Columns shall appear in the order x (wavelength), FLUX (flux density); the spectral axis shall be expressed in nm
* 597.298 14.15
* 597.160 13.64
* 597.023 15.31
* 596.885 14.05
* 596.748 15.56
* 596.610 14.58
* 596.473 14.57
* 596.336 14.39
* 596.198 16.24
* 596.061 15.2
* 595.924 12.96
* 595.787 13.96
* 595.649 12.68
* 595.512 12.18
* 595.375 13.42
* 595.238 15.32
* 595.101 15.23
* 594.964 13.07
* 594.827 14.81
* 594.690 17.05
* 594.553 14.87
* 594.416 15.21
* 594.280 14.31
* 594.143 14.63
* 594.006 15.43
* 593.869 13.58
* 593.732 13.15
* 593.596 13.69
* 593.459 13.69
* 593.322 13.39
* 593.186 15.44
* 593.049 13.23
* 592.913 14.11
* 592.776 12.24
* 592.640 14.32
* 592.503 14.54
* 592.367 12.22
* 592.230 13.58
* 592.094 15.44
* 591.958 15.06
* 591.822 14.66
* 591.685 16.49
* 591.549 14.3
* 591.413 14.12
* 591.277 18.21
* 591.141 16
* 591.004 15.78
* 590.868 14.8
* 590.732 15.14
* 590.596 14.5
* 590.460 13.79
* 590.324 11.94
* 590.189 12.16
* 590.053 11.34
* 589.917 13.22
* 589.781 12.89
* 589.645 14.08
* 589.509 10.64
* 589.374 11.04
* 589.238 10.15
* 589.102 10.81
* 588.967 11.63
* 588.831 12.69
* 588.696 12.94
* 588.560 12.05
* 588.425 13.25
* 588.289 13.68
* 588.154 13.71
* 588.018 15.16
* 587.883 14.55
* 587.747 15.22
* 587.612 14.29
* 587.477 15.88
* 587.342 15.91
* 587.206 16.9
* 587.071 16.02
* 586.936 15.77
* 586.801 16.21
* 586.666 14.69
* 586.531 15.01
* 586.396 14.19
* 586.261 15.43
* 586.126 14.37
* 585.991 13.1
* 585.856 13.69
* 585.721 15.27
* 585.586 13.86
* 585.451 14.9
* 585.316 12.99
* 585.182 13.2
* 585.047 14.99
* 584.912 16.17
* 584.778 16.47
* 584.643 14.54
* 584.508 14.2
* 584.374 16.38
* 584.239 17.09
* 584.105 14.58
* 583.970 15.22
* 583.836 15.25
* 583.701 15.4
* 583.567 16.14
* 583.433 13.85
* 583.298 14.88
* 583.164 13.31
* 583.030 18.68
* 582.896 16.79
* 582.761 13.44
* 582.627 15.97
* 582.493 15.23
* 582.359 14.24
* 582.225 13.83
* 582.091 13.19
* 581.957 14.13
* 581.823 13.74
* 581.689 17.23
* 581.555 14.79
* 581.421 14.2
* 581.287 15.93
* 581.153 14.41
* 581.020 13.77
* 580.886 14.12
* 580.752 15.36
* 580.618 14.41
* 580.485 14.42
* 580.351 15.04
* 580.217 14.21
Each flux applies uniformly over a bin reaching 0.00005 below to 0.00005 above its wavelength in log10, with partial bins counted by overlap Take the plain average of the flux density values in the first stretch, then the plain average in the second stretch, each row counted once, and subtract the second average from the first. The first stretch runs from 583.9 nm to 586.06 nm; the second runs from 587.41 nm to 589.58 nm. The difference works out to 1.8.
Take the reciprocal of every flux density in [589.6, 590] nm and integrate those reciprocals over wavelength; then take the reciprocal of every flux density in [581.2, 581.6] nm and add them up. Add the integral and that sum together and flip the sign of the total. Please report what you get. -0.231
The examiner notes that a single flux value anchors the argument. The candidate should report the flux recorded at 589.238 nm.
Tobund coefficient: 10.15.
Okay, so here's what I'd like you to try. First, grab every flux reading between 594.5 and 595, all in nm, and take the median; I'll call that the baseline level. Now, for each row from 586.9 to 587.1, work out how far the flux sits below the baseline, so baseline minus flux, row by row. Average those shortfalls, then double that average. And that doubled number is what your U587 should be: -2.1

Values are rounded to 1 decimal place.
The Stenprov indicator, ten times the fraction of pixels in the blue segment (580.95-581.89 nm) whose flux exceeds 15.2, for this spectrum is 2.9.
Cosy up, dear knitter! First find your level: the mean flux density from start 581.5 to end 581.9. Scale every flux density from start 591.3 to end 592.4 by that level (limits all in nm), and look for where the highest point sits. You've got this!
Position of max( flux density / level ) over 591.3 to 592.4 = 591.685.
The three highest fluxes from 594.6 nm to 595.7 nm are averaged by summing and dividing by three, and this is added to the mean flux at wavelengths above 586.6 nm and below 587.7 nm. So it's 31.6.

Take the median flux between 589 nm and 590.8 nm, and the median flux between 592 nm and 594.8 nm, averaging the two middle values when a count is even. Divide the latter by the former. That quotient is 1.17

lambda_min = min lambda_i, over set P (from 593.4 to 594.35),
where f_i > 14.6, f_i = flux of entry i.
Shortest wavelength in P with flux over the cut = 594.006 nm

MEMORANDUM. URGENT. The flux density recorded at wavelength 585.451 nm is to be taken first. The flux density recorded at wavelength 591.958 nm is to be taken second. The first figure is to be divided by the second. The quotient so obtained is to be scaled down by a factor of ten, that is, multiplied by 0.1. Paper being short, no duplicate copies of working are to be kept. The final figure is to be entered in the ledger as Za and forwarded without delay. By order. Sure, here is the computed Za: 0.099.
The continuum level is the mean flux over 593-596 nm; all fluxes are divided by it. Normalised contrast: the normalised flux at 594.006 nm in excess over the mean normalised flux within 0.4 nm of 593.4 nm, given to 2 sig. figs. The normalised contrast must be 0.12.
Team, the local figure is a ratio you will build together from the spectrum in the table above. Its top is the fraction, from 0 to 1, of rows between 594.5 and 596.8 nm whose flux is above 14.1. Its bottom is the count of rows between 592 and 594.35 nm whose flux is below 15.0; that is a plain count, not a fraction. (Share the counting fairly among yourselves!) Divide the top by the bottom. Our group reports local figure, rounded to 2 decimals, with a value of 0.05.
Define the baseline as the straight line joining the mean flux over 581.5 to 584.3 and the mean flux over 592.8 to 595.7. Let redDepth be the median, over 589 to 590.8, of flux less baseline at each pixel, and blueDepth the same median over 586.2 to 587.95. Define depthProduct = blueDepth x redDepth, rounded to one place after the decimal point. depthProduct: -1.4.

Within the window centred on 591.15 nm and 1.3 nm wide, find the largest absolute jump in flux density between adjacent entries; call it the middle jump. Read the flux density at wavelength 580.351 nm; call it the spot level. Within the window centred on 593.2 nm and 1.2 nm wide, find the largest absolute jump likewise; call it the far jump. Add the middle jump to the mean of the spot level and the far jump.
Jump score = 12.7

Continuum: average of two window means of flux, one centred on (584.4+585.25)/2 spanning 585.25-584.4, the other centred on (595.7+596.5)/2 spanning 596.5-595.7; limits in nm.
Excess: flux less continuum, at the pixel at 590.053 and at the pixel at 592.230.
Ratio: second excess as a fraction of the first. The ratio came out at 0.34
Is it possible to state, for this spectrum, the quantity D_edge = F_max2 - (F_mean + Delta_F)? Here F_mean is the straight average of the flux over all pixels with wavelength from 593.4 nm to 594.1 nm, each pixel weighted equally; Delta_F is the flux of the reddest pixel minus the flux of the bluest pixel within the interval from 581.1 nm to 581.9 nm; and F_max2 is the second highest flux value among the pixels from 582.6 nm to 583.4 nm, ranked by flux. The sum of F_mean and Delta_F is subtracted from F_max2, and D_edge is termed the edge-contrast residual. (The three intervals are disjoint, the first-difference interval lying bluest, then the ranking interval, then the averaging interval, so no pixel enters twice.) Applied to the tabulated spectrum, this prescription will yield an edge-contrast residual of 4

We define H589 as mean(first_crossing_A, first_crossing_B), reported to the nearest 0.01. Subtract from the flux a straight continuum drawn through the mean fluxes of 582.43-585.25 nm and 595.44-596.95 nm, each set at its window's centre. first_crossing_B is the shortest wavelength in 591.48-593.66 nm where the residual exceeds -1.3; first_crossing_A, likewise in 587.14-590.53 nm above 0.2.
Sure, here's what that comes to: 589.38 nm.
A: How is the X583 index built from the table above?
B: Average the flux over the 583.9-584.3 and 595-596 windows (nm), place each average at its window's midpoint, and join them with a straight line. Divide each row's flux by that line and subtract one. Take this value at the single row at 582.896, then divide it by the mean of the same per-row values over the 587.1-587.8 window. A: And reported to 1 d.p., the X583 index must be 1.5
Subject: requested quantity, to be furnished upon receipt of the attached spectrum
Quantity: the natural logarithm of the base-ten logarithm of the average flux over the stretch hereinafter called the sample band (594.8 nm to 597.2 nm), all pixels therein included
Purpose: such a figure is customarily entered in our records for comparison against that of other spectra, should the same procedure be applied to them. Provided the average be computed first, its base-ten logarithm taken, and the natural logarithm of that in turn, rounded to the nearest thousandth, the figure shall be 0.144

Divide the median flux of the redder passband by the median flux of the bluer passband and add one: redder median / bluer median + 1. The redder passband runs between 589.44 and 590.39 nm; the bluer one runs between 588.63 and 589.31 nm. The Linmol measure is 2.05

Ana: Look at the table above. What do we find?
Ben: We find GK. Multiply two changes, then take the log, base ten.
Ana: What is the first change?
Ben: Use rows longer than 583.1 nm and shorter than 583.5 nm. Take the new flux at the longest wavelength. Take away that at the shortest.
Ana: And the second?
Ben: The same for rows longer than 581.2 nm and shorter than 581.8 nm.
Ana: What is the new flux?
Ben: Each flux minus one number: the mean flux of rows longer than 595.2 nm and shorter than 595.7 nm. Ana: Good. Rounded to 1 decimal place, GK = -0.2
